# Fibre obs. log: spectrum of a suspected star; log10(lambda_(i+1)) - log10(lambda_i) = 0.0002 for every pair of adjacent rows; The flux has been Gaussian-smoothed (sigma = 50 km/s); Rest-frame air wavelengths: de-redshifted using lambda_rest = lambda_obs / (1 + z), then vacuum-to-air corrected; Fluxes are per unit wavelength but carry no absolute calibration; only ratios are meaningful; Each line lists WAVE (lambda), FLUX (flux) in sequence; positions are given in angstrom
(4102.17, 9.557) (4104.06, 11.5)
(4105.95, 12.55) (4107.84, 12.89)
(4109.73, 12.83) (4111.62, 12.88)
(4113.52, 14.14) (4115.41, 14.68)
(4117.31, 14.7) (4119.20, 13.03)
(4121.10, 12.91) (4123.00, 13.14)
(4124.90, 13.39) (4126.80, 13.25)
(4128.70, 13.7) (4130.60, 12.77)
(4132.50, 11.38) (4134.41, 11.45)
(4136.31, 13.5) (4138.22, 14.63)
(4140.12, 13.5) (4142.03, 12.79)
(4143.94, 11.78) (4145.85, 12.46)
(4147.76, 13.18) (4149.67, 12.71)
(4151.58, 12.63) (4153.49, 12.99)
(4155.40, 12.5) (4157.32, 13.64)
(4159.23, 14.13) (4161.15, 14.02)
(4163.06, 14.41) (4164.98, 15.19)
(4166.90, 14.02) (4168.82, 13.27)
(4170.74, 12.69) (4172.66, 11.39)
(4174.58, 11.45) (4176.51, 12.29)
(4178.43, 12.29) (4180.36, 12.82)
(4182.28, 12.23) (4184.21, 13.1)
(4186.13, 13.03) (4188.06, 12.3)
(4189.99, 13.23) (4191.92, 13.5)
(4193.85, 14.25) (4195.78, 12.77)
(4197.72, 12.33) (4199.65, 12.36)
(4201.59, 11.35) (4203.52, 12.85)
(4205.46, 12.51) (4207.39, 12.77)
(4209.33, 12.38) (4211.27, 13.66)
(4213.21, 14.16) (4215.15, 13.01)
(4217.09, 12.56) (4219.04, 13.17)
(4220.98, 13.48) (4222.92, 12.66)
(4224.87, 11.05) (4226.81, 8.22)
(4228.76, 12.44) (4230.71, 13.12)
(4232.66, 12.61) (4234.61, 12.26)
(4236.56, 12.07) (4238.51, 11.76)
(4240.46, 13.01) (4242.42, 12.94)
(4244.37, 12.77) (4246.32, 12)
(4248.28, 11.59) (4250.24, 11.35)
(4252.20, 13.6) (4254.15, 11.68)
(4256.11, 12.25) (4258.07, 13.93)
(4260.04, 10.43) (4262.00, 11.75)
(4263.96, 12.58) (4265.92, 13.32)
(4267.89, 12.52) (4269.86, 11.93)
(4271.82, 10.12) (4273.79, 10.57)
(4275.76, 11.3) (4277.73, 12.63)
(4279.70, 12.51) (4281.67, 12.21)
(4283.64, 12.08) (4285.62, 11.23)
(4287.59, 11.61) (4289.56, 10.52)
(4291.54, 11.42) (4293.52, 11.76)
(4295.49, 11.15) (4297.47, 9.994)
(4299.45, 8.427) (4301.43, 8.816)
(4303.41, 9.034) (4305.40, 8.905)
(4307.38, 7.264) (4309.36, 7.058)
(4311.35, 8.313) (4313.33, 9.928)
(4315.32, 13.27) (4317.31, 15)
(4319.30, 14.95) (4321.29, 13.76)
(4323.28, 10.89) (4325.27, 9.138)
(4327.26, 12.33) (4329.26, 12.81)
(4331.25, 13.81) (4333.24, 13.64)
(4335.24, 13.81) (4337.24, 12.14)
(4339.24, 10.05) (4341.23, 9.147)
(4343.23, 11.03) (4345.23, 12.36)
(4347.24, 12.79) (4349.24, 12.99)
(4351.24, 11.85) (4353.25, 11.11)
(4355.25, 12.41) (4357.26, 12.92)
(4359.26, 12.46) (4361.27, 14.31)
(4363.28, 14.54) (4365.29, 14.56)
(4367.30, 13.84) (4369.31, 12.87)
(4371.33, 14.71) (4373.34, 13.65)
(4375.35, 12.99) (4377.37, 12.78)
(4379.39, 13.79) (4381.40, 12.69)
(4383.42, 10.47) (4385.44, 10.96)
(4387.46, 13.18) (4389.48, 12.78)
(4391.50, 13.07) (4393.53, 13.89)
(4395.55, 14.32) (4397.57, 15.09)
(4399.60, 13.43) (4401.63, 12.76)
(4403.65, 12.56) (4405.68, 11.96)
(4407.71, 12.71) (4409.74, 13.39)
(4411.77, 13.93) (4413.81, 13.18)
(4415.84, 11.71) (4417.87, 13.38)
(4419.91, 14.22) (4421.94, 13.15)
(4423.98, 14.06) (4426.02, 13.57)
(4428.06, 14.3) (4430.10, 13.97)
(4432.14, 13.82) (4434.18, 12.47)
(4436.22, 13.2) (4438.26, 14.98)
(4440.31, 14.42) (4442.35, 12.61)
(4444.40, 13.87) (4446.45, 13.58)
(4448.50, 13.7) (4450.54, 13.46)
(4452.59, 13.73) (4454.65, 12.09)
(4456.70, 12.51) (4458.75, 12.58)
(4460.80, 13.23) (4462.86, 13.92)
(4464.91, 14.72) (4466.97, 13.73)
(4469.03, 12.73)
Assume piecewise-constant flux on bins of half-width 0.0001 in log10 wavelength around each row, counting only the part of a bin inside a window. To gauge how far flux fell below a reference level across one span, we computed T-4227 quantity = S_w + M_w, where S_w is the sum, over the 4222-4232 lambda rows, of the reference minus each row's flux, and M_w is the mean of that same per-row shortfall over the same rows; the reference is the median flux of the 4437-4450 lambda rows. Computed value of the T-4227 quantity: 14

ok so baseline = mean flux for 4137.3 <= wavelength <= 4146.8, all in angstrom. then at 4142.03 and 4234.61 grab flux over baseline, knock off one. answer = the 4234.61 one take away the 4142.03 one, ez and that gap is -0.041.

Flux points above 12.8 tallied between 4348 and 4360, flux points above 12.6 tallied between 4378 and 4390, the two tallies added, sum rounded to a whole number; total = 6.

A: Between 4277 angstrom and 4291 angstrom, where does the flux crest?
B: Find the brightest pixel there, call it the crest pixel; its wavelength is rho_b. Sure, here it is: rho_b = 4277.73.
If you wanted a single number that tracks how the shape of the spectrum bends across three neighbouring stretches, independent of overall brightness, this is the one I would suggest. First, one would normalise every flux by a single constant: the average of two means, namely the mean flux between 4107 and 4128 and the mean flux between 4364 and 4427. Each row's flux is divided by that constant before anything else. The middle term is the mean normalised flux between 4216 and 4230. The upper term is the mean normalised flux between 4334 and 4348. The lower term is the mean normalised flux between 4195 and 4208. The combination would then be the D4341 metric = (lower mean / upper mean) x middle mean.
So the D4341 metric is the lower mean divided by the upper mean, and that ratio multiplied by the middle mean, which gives 0.958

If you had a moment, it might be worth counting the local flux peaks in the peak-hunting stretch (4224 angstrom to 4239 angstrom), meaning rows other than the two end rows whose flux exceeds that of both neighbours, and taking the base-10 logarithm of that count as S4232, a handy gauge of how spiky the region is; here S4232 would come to 0.00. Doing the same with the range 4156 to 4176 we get 0.30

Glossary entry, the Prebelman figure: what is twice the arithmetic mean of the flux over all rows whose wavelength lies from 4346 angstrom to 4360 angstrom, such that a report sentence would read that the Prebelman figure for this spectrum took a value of 24.72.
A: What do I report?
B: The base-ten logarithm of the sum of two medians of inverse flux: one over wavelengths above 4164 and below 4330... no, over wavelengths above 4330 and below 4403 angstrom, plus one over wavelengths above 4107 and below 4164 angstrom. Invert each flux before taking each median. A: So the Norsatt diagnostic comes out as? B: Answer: -0.814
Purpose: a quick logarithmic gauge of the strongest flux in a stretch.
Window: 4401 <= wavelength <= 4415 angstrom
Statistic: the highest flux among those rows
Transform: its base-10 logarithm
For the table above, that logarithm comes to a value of 1.14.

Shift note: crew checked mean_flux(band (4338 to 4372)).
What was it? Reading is 12.6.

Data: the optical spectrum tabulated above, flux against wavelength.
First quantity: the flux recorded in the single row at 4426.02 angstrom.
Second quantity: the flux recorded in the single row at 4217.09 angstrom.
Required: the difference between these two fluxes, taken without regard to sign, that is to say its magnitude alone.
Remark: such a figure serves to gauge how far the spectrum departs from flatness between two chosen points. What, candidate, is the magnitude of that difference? 1.0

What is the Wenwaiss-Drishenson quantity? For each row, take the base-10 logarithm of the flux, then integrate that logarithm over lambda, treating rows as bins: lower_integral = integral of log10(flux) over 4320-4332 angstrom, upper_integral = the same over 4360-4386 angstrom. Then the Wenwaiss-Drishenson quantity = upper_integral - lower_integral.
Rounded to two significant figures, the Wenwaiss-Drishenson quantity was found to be 16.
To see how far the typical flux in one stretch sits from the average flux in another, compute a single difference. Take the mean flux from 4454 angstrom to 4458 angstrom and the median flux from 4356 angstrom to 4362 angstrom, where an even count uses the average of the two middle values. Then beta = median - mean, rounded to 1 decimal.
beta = 0.6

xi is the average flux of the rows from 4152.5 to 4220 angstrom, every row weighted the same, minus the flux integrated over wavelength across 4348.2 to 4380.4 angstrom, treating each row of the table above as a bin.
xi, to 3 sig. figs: -413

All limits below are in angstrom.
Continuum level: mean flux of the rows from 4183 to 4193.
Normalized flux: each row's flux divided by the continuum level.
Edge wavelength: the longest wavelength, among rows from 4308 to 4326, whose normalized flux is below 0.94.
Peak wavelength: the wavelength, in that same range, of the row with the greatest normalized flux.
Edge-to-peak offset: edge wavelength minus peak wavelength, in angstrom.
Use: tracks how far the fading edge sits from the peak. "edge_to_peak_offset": 8.0 angstrom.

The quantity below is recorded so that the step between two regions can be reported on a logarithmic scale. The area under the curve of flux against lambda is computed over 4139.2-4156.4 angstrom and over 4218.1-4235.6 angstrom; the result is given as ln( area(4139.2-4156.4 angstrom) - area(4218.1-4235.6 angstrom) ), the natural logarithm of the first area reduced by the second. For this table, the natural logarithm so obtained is 1.9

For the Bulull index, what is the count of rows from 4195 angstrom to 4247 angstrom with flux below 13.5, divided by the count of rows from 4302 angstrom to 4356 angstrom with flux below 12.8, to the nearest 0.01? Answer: 1.39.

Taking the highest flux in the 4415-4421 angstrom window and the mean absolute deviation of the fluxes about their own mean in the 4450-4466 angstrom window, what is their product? 10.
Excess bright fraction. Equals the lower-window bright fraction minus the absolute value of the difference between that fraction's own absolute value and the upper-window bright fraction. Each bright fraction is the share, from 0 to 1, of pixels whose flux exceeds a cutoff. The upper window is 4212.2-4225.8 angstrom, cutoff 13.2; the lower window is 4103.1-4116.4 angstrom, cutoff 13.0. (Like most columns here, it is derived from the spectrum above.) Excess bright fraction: 0.29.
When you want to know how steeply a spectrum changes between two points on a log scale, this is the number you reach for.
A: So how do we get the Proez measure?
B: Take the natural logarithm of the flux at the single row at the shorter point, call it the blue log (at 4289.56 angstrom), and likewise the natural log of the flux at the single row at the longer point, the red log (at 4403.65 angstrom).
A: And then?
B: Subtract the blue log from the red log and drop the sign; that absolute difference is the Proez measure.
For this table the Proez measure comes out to 0.18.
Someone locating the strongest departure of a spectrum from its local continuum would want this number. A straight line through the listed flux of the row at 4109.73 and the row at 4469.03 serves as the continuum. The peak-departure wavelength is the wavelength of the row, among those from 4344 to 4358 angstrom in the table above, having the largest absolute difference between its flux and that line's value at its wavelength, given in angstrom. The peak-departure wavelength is 4353.25 angstrom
